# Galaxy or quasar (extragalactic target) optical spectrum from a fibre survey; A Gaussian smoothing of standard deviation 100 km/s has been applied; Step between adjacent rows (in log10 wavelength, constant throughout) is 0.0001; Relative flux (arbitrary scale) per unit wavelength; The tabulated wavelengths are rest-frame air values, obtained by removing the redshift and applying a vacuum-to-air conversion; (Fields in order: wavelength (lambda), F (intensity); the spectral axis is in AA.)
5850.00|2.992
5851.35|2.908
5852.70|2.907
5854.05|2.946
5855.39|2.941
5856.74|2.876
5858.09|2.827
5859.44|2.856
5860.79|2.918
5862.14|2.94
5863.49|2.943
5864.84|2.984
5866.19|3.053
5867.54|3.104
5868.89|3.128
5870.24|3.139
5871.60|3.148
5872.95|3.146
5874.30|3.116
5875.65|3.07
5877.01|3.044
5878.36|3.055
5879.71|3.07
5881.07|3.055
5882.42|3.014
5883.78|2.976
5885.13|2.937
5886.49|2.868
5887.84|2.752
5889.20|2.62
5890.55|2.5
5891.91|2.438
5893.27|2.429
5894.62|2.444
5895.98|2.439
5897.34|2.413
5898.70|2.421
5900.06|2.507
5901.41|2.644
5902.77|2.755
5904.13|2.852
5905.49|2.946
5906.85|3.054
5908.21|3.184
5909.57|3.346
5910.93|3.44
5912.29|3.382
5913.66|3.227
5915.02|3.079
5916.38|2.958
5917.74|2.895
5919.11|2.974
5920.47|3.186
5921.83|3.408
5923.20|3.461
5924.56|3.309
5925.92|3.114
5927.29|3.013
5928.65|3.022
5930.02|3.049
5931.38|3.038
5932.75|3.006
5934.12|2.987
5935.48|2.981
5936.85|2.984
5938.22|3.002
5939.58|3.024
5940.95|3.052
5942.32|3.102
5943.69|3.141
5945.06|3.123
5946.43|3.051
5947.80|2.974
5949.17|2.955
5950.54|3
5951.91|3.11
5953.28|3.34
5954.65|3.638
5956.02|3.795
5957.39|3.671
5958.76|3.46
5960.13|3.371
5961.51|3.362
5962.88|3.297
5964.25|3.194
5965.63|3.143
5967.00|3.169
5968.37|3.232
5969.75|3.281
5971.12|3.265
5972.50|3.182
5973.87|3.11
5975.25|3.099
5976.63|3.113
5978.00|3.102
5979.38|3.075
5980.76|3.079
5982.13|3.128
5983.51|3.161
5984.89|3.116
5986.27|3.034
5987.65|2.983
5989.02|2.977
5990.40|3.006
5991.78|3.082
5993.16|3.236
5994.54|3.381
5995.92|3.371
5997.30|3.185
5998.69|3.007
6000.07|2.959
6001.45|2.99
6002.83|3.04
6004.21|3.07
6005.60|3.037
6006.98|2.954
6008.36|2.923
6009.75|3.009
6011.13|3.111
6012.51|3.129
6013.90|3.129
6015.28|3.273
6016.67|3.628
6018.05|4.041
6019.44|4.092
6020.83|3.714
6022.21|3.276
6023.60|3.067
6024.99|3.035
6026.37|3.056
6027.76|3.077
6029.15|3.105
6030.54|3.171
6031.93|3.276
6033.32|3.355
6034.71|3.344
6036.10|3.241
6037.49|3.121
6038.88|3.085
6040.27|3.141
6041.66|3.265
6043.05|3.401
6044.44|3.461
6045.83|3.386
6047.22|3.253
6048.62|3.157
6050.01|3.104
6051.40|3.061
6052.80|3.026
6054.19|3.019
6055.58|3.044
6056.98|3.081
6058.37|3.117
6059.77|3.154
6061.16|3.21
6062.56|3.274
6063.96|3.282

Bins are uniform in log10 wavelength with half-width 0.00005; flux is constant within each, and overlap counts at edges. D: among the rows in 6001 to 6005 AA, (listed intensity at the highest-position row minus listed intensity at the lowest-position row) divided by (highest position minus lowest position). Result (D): 0.03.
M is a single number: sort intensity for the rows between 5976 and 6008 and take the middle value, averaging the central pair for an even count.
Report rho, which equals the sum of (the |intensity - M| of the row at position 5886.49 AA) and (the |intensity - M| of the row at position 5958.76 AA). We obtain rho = 0.59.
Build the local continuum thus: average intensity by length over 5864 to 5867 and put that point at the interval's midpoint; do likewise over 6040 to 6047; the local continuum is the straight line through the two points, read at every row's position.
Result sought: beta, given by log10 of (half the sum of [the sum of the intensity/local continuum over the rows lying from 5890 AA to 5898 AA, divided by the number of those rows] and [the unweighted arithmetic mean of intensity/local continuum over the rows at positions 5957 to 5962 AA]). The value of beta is -0.026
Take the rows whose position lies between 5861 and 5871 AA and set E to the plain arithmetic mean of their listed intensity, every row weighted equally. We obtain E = 3.04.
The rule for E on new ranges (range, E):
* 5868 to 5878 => 3.11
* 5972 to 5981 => 3.11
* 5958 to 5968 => 3.29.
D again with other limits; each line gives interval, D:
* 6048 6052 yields -0.03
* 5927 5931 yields 0.01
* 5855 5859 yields -0.04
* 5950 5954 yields 0.12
